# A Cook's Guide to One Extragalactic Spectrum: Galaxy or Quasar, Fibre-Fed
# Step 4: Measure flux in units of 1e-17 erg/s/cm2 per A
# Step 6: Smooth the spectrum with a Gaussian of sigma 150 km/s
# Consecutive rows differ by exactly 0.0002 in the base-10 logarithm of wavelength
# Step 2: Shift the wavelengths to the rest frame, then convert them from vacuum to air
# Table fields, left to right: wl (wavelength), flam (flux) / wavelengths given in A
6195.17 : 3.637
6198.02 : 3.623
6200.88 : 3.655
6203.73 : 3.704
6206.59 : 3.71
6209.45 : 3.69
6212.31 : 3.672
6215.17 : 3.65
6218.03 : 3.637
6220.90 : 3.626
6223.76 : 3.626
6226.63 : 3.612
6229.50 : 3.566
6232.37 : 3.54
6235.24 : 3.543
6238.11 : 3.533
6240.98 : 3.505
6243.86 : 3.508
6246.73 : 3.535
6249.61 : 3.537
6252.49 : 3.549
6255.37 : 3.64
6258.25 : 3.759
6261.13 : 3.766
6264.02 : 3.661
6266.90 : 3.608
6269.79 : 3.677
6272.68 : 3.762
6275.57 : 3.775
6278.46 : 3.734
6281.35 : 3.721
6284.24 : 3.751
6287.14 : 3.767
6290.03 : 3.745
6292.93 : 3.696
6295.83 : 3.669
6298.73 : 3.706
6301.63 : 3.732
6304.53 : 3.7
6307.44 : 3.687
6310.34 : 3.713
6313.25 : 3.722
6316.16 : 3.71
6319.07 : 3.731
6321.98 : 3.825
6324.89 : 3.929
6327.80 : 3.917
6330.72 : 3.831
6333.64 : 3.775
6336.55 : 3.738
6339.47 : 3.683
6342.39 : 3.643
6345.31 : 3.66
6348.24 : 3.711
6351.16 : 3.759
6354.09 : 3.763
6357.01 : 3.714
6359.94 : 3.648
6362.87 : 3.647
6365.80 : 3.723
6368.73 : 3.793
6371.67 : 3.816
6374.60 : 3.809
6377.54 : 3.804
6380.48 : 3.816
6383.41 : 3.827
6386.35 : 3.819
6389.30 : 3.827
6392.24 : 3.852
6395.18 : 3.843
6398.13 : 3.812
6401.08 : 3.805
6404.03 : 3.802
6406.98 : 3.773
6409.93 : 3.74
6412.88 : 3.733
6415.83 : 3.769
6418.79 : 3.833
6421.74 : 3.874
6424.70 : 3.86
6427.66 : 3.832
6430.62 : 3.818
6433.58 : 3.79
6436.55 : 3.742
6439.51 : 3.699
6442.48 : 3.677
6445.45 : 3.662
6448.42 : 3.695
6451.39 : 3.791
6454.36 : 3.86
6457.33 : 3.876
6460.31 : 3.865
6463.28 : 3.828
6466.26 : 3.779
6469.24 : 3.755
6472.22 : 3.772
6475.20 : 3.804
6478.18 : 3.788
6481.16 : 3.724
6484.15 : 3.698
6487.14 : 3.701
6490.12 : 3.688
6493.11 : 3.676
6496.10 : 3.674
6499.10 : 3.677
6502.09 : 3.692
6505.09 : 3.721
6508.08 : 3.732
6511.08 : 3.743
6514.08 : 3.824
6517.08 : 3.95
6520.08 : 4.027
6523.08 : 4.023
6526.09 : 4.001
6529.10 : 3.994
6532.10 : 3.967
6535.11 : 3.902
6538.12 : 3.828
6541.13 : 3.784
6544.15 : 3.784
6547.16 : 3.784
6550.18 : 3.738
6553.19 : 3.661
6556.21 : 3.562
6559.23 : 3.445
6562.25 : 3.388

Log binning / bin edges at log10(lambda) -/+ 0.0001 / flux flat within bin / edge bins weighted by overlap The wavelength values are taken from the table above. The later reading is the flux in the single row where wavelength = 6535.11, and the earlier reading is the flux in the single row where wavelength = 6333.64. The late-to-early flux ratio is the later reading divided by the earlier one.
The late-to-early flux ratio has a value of 1.034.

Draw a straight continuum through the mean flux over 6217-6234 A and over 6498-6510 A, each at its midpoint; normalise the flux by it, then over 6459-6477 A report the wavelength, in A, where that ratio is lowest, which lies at 6469.24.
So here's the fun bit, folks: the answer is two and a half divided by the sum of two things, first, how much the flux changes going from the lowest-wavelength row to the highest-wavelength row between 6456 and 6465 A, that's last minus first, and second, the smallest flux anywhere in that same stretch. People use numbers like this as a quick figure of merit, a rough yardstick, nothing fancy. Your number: 0.66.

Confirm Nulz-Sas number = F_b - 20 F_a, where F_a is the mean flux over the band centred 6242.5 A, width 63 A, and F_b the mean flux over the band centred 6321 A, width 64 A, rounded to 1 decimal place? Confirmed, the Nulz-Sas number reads -68.5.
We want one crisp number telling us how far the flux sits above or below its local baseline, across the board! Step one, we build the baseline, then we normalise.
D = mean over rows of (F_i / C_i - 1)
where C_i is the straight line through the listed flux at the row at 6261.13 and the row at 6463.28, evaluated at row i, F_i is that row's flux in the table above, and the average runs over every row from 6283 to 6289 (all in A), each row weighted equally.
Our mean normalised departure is -0.004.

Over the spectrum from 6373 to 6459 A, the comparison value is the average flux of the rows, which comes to 3.79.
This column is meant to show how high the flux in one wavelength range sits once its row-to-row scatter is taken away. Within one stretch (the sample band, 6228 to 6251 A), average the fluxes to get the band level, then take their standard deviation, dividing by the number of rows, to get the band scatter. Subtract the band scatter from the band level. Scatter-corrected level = 3.52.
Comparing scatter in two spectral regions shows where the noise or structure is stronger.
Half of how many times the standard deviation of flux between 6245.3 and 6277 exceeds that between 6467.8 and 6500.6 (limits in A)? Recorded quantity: 1.0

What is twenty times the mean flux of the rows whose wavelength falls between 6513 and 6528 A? 79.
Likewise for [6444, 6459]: 76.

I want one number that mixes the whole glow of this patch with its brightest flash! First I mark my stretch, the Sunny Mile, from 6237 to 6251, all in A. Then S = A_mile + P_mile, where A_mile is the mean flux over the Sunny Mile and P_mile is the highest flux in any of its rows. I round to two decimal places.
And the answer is 7.06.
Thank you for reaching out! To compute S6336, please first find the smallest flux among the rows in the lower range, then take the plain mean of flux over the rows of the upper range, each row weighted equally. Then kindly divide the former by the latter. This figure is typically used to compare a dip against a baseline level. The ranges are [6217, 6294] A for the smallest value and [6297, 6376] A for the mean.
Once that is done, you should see 0.936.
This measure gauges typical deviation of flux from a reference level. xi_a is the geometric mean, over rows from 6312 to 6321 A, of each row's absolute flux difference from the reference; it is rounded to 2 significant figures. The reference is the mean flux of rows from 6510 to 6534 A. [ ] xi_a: 0.22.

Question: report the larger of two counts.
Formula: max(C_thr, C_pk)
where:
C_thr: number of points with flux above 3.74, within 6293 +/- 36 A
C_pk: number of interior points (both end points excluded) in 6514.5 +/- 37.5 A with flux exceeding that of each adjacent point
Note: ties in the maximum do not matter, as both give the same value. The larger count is 10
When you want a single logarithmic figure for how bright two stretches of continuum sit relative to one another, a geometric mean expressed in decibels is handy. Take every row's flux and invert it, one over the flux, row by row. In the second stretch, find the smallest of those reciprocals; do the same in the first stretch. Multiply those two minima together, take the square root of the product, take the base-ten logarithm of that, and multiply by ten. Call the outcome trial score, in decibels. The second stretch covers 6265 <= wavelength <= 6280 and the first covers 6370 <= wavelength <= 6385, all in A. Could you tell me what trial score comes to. -5.80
